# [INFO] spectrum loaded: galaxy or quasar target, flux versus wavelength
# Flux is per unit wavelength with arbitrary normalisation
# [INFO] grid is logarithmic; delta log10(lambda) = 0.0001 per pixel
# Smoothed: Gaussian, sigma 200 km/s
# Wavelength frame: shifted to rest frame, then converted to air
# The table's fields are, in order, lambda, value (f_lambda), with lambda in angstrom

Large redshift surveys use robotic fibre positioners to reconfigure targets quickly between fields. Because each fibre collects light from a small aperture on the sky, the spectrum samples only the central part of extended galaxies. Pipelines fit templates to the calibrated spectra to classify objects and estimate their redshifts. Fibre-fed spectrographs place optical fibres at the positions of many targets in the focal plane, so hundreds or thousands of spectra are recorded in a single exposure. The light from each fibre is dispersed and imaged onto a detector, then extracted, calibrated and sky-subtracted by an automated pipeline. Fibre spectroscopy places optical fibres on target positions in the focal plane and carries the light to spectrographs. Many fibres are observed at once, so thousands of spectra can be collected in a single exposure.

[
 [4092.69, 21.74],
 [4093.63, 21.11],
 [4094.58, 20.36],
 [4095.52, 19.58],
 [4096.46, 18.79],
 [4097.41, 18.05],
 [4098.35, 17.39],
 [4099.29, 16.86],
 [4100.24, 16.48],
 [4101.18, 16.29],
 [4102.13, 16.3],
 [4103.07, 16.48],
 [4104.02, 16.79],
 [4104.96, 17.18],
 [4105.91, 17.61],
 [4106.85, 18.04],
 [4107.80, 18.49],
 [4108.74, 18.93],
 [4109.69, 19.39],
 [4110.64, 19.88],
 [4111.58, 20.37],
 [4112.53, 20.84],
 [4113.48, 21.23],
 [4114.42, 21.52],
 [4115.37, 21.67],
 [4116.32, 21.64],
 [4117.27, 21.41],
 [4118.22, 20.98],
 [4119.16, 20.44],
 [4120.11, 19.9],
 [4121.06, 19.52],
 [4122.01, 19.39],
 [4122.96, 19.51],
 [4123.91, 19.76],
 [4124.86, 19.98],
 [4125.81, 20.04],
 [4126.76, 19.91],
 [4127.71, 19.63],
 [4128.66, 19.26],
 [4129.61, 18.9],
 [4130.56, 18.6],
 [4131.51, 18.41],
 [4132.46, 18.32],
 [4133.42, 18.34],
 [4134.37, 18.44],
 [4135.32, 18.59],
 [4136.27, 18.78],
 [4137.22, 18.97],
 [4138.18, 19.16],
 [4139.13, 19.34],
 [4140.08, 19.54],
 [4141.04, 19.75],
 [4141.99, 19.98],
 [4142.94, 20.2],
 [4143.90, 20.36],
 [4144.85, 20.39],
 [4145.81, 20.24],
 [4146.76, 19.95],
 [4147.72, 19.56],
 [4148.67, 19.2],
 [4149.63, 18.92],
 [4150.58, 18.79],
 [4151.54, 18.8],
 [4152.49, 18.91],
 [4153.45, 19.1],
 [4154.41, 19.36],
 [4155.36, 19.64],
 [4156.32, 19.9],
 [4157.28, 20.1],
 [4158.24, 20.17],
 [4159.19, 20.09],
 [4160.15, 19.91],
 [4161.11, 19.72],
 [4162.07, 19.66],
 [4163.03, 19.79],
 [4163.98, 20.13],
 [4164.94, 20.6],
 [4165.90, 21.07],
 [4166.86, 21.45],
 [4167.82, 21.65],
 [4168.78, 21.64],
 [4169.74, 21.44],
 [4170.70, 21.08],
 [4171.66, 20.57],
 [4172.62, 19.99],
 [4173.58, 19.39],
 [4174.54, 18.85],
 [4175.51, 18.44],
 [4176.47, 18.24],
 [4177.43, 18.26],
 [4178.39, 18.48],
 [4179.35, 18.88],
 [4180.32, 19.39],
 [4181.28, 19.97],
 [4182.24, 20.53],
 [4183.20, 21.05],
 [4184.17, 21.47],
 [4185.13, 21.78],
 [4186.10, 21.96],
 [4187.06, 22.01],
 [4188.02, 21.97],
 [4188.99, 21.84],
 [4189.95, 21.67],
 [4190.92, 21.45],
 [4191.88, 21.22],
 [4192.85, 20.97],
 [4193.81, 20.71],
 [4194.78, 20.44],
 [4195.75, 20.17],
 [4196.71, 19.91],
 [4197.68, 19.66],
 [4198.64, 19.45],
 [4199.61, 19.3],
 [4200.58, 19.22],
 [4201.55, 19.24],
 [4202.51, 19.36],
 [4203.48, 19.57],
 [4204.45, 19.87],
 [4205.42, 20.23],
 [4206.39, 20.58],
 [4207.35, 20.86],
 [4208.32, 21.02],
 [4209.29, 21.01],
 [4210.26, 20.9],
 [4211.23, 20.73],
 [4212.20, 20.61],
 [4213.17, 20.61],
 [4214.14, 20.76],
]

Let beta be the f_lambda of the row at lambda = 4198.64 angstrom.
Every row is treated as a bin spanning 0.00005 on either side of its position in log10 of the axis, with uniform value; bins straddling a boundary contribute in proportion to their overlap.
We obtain 19.45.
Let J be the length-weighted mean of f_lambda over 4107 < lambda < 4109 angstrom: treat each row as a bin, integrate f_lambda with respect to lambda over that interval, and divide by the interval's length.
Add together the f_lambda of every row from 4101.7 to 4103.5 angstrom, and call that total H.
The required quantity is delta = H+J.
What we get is 51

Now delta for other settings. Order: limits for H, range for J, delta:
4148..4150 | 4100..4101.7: 54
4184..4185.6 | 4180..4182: 63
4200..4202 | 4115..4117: 60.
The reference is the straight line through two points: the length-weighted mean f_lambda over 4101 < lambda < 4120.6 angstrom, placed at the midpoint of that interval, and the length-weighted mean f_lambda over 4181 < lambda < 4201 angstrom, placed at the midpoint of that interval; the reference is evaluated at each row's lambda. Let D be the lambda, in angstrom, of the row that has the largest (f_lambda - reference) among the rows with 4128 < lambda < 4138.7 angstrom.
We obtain 4128.66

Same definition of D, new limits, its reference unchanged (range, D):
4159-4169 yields 4167.82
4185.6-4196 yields 4187.06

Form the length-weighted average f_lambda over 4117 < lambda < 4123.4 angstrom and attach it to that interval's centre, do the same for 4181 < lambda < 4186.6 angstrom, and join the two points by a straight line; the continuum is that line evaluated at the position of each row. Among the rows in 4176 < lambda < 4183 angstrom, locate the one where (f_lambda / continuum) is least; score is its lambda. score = 4176.47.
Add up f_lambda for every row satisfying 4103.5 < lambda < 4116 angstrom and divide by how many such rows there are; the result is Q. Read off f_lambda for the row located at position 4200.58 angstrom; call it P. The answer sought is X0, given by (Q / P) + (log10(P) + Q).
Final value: 21.67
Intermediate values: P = 19.22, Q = 19.4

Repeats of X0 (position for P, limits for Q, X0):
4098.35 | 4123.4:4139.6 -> 21.42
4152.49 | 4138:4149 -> 22.13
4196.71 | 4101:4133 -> 21.58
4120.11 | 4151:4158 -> 21.68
